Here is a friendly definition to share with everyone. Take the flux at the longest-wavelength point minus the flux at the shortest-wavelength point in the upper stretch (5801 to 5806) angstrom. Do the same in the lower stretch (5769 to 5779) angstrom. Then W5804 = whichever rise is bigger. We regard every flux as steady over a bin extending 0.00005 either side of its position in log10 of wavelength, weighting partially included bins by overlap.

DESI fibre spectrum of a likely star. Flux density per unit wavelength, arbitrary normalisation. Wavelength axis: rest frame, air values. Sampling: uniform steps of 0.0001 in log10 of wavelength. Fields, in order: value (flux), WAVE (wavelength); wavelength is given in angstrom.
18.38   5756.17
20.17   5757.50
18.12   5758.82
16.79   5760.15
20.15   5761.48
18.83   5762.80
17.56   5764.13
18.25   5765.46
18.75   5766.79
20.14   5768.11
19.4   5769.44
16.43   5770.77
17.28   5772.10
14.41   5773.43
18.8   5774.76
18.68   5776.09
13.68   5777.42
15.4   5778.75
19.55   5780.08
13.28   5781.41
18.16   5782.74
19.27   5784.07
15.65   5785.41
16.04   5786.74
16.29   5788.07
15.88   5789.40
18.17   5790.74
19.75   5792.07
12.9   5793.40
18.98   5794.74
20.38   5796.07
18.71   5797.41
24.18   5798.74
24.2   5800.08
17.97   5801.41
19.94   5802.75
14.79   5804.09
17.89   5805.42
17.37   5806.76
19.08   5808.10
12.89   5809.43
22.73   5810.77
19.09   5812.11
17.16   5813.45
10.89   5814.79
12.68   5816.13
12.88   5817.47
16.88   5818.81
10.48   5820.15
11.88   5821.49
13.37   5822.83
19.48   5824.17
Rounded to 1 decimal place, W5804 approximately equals -0.1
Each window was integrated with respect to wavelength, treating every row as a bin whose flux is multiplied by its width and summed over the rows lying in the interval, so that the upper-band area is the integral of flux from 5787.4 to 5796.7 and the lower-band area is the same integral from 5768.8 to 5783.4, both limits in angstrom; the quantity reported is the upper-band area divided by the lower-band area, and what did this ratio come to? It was 0.66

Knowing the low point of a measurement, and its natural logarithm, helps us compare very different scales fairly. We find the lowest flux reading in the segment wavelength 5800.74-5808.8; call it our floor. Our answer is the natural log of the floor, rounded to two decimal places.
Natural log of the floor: 2.69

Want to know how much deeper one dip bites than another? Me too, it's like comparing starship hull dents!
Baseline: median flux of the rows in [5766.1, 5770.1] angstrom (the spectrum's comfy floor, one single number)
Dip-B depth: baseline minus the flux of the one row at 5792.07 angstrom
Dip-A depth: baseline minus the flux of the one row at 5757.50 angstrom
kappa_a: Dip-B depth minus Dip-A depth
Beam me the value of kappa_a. 0.4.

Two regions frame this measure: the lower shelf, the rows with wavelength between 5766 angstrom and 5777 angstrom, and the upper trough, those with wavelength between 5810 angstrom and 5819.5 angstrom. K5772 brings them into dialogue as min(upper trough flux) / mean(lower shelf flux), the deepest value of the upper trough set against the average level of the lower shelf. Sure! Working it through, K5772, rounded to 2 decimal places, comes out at 0.61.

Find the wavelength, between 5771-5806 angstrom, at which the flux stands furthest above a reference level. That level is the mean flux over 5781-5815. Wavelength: 5800.08 angstrom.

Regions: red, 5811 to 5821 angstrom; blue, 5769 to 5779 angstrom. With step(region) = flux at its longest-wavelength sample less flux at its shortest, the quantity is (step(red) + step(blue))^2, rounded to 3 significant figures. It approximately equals 159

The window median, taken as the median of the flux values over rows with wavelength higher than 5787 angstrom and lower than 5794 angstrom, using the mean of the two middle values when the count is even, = 16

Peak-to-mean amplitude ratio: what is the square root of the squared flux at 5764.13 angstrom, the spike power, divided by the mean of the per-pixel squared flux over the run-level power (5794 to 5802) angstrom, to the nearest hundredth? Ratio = 0.84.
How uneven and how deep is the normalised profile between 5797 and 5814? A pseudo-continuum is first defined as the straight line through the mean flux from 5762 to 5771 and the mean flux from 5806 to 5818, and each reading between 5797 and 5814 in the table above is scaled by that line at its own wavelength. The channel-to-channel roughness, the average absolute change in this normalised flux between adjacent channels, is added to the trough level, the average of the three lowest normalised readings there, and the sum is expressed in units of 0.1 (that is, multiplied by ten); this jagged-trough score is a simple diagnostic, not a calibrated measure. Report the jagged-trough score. 11.5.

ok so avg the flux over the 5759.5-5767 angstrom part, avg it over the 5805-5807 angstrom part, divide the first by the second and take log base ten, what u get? 0.018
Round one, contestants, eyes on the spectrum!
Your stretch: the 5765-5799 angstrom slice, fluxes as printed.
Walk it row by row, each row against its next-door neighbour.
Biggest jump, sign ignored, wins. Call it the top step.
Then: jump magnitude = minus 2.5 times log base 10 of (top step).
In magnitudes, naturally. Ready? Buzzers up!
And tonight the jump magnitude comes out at -2.1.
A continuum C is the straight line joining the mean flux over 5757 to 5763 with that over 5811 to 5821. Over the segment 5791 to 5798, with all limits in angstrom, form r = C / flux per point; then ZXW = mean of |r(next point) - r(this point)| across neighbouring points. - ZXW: 0.24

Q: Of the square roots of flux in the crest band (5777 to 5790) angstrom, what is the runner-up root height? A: 4.39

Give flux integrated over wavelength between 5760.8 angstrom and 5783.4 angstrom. 397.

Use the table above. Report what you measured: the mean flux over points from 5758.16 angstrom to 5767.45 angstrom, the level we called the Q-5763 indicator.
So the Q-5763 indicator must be 18.3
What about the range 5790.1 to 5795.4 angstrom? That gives 17.4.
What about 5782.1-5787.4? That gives 17.3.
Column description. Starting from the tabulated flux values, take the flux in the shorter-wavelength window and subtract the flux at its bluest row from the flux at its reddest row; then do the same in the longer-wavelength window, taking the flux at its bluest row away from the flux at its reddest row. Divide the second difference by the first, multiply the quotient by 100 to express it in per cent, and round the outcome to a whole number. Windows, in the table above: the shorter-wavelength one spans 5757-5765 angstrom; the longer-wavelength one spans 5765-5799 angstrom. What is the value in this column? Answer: -227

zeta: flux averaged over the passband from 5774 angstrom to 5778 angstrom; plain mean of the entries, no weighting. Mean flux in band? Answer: 17.1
